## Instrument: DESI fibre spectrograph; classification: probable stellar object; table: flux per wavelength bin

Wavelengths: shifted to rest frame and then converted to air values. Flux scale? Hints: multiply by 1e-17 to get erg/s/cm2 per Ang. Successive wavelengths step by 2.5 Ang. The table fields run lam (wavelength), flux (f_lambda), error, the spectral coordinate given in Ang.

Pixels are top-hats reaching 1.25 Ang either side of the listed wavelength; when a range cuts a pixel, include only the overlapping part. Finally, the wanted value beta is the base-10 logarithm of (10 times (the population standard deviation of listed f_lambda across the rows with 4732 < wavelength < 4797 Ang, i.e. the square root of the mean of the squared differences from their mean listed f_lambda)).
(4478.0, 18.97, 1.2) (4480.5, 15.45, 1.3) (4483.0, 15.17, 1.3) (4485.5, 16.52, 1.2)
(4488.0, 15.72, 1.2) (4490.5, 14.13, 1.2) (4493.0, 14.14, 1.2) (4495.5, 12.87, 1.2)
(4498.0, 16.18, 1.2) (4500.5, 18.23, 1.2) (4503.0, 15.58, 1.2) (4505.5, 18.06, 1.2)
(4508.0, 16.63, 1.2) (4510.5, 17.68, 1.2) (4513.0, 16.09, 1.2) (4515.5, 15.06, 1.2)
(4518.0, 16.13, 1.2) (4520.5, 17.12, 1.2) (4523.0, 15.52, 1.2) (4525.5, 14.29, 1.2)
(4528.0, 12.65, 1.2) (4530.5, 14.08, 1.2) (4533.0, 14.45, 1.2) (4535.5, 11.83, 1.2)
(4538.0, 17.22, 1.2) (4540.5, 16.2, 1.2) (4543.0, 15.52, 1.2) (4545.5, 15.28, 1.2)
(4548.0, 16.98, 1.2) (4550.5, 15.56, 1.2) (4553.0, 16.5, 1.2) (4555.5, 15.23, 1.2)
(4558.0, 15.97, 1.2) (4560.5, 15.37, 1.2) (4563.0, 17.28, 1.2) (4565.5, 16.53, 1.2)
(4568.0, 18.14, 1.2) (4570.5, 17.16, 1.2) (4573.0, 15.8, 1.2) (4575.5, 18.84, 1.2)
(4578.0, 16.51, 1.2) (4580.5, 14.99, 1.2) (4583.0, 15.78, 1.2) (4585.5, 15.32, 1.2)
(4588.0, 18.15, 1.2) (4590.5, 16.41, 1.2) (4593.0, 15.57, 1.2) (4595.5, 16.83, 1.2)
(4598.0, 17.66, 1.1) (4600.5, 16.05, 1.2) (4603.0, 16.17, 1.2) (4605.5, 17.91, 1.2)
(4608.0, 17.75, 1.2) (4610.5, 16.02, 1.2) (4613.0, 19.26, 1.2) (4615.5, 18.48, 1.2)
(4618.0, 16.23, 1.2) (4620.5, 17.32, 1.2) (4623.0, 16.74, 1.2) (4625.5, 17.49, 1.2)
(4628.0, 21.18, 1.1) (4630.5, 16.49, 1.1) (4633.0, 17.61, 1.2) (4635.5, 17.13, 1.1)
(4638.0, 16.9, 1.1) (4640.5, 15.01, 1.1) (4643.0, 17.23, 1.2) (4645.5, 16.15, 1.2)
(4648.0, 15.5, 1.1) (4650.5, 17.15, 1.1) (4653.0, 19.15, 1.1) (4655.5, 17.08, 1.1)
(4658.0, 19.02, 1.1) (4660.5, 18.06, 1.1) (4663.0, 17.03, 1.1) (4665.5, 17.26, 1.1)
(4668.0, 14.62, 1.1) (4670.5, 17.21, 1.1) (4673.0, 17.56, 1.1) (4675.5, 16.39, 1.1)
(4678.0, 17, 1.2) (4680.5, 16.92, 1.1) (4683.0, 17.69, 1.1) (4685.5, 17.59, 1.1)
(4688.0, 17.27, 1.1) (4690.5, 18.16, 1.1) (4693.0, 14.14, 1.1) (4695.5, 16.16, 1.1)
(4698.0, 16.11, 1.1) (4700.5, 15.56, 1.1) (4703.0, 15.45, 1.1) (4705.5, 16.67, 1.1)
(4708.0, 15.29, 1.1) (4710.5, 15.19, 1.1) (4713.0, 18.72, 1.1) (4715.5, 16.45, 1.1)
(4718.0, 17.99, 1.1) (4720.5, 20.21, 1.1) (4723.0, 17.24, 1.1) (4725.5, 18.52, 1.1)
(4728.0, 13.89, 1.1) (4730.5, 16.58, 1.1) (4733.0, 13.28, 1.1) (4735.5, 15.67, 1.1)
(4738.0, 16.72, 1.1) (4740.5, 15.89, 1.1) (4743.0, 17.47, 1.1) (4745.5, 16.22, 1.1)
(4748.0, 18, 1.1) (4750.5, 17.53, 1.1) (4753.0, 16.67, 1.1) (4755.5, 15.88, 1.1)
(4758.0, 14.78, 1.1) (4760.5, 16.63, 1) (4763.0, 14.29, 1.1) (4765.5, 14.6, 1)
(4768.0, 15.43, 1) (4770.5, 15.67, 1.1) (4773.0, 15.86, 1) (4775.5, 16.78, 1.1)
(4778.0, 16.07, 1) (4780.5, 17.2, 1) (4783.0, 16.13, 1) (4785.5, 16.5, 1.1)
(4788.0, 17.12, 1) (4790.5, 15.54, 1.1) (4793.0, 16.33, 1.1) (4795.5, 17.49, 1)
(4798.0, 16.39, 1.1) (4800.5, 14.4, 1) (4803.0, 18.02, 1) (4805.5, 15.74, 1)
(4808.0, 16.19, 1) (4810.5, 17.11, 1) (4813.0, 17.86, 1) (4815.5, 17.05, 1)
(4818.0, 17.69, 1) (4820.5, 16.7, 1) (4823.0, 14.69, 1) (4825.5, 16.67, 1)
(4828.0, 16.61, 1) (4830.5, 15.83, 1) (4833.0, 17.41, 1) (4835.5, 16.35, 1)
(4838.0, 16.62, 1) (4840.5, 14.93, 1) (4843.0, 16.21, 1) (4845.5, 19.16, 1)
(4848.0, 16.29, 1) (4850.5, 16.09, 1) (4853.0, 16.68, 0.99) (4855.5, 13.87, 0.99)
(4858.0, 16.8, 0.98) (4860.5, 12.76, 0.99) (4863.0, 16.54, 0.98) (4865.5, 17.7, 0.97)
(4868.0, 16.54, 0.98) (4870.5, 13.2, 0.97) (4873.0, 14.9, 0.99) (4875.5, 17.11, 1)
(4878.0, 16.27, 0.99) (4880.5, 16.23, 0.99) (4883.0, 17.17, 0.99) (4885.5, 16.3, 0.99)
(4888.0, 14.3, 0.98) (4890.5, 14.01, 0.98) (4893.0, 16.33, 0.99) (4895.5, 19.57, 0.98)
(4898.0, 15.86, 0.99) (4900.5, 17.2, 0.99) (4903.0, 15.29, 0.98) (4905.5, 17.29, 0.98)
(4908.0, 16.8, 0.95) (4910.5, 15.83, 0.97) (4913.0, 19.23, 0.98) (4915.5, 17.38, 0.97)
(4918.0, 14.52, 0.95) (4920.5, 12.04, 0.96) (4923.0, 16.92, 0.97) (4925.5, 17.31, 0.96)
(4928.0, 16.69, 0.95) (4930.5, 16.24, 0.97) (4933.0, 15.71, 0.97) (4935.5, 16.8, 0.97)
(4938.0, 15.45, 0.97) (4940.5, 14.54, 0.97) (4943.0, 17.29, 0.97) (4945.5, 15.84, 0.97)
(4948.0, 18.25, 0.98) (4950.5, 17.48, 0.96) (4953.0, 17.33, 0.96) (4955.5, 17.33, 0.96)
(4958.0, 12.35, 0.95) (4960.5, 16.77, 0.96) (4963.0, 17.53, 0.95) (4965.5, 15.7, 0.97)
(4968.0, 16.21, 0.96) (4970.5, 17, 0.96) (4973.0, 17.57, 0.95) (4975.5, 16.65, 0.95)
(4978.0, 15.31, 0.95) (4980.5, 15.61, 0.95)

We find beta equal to 1.03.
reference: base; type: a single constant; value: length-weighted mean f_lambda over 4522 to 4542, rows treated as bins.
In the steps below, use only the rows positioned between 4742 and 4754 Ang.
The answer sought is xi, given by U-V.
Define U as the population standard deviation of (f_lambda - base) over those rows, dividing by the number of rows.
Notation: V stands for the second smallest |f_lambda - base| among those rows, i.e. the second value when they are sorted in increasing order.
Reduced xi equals -1.5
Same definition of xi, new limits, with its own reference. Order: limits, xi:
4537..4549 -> -0.2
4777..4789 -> -1.1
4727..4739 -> 0.3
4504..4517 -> -0.5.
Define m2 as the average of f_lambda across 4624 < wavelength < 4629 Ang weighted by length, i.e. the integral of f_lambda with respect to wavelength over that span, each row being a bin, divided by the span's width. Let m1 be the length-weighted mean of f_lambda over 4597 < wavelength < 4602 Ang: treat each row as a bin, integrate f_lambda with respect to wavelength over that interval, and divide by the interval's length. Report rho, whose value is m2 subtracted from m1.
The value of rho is -2.3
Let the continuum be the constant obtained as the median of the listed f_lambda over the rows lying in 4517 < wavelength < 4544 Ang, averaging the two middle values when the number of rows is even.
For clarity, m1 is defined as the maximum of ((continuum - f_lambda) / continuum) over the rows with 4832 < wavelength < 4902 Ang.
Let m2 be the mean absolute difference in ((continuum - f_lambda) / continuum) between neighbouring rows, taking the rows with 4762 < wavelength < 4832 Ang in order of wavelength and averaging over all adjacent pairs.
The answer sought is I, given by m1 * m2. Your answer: 0.012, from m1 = 0.18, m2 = 0.068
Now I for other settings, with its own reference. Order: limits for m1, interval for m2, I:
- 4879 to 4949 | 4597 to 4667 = 0.021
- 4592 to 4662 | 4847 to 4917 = 0.004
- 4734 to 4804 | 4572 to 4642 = 0.008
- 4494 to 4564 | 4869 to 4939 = 0.025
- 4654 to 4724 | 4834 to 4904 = 0.011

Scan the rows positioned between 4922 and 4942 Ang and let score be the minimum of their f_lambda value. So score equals 14.54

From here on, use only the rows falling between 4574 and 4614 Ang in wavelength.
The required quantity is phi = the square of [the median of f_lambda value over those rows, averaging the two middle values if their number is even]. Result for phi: 271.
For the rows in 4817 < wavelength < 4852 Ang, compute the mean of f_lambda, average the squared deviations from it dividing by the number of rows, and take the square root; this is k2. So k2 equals 1.07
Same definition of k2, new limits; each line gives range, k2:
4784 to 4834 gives 0.95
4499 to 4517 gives 1.16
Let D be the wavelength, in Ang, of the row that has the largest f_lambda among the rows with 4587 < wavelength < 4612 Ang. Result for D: 4588.0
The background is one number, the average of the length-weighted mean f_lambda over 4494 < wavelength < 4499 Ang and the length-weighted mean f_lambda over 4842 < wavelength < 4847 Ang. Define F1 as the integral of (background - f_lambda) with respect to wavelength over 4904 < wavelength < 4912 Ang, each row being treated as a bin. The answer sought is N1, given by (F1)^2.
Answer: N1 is 25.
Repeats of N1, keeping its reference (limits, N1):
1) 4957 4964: 10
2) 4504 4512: 108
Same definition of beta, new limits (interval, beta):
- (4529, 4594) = 1.15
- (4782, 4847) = 1.02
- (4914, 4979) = 1.17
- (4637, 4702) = 1.07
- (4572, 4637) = 1.13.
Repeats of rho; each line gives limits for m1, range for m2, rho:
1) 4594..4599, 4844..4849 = -0.6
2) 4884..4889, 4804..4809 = -0.6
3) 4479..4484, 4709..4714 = -1.3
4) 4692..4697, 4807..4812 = -1.5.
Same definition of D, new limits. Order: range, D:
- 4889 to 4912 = 4895.5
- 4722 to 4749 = 4725.5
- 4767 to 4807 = 4803.0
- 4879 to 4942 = 4895.5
